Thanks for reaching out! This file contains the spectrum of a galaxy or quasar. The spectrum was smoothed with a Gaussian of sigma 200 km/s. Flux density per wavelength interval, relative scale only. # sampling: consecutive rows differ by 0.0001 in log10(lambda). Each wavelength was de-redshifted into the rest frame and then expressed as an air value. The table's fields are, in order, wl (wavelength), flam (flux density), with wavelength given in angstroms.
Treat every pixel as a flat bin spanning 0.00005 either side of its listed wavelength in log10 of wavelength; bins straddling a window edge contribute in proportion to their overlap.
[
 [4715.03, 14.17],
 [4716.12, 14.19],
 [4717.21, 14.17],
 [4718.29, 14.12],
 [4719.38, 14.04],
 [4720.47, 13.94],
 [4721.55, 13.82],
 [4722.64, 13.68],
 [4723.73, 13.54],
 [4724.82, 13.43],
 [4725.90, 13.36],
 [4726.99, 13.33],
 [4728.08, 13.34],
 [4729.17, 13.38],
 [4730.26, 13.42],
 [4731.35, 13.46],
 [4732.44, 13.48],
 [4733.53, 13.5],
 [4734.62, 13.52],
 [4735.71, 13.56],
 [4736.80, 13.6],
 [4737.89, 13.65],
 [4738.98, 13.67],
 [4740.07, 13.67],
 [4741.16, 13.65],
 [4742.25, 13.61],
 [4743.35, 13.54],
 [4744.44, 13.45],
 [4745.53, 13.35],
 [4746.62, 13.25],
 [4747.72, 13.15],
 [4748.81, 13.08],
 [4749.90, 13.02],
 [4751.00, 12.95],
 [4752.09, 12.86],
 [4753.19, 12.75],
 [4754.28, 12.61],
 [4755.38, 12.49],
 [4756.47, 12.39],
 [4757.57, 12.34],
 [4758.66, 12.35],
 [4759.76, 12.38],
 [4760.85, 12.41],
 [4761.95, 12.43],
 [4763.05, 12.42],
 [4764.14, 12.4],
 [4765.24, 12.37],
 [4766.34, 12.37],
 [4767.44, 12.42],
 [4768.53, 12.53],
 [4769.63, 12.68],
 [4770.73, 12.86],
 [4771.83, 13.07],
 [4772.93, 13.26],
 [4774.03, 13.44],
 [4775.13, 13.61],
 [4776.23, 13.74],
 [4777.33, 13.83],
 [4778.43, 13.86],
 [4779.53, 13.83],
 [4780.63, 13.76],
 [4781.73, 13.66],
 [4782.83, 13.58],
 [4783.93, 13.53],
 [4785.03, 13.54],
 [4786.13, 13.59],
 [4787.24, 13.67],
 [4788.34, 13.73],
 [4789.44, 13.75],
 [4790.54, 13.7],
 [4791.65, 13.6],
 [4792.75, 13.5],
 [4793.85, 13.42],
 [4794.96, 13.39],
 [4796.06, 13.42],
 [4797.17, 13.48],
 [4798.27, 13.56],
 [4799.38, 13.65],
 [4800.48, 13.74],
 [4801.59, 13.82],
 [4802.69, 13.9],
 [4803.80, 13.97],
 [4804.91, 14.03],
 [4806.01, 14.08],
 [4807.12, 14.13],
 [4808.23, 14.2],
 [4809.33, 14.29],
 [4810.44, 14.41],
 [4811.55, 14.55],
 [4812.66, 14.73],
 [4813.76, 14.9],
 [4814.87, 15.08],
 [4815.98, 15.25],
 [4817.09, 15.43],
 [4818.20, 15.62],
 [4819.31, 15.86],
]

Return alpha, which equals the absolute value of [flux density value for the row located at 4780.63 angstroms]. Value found 13.8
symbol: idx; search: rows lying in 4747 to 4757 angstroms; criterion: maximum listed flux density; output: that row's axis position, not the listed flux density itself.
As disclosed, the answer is 4747.72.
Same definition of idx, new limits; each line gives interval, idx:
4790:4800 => 4790.54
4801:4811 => 4810.44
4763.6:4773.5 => 4772.93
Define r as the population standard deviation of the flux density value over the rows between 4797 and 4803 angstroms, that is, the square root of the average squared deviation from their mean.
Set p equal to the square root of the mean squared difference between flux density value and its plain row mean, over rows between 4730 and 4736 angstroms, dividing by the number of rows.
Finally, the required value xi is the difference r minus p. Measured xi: 0.101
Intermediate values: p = 0.04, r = 0.145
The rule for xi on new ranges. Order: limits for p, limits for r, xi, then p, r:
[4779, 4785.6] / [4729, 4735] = -0.065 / 0.11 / 0.048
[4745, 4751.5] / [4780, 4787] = -0.056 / 0.14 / 0.079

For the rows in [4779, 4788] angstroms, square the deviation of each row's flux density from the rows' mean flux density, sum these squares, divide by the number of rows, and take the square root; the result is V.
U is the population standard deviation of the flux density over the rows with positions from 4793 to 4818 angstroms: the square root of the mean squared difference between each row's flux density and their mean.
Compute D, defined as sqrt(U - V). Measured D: 0.7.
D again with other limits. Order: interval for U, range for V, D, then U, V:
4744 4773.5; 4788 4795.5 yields 0.5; 0.36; 0.138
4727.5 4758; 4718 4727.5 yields 0.3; 0.40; 0.282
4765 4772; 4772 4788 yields 0.3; 0.25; 0.160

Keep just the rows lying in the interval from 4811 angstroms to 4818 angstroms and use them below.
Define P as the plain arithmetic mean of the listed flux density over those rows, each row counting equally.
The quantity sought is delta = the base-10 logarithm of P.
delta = 1.18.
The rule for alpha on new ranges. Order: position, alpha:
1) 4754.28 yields 12.6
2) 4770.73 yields 12.9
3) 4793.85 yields 13.4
